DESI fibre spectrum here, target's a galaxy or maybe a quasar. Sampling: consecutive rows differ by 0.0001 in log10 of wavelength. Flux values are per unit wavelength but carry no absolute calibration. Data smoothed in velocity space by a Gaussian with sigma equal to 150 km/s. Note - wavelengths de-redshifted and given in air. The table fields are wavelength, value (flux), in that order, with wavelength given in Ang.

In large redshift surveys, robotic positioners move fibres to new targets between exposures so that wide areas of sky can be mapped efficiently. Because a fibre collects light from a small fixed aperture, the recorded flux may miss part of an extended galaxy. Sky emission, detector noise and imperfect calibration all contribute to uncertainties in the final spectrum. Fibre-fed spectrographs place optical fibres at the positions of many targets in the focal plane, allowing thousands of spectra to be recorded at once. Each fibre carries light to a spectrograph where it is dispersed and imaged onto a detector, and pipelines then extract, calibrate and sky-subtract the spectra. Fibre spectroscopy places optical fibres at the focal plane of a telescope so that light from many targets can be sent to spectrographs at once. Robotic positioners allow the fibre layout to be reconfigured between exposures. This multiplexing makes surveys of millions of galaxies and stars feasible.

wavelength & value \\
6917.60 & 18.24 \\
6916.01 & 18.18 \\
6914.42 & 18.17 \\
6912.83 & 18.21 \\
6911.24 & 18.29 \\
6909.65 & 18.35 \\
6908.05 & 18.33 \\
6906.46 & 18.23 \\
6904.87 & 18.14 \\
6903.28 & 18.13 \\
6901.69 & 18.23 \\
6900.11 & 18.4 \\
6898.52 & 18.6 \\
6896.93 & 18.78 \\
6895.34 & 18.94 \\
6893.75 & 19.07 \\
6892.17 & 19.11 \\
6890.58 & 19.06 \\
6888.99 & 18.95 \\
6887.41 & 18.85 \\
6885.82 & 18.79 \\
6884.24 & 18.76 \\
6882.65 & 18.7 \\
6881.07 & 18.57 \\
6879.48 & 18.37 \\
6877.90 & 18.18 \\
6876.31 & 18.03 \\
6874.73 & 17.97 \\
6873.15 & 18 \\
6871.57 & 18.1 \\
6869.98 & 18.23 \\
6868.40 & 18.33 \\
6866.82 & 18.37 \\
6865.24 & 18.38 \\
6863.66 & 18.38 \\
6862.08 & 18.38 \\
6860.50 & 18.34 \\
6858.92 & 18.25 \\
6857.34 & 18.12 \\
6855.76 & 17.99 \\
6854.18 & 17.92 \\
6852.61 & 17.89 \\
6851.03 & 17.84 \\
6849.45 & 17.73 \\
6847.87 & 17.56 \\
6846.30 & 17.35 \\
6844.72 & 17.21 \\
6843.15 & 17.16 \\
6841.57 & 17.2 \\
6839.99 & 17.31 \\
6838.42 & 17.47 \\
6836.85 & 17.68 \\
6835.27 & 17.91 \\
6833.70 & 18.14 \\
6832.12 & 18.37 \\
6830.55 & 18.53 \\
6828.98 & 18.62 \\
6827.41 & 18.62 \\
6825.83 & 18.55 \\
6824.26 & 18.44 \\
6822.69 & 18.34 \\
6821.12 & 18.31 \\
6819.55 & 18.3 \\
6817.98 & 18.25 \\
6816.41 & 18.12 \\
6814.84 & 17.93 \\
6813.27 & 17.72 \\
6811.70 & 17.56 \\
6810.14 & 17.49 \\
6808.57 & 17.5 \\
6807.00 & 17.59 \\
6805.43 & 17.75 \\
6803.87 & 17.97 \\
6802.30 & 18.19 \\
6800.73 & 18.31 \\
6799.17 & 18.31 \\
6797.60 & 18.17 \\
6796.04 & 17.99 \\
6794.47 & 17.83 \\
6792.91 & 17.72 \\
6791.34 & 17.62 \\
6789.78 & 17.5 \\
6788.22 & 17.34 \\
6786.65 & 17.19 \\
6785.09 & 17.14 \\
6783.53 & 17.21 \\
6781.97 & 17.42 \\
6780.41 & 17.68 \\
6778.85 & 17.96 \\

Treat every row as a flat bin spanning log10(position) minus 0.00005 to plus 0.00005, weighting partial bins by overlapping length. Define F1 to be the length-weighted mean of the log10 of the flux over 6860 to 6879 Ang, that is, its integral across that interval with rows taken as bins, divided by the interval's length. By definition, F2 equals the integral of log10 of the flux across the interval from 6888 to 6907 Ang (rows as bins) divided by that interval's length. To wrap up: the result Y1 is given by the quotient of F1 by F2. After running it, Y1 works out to 0.992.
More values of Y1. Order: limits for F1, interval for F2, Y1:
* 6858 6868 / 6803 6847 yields 1.009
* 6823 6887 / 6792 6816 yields 1.004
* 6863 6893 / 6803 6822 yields 1.012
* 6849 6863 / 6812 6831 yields 0.996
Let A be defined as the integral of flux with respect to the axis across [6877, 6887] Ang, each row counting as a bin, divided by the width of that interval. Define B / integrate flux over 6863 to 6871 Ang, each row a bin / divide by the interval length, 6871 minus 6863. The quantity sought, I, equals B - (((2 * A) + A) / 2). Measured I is -9.5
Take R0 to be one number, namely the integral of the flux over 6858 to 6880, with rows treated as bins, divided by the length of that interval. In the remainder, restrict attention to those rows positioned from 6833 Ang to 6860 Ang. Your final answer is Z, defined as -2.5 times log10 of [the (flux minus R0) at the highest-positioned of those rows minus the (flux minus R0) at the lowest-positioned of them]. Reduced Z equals 2.40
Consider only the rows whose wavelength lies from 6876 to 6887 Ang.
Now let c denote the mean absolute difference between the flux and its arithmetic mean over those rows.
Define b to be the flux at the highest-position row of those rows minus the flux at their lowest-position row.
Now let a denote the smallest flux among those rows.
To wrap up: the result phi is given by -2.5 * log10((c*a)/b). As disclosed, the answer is -1.9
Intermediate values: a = 18.03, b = 0.76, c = 0.251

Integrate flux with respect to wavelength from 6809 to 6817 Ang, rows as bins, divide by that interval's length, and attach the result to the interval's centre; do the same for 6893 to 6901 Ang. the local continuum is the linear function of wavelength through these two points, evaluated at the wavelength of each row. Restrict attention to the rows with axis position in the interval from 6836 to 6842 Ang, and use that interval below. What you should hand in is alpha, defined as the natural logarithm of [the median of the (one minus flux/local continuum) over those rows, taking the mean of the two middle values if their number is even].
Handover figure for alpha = -3.3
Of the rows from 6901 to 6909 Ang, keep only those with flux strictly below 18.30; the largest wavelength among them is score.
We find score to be 6906.46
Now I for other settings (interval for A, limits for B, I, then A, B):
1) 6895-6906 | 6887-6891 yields -8.7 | 18.4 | 19.0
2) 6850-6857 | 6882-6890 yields -8.1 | 17.9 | 18.8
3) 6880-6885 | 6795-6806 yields -9.9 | 18.6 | 18.1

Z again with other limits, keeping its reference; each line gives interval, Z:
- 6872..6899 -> 0.55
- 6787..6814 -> 1.05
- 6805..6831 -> 0.27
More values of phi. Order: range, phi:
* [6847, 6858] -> -1.5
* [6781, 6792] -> -2.7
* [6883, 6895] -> -2.2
